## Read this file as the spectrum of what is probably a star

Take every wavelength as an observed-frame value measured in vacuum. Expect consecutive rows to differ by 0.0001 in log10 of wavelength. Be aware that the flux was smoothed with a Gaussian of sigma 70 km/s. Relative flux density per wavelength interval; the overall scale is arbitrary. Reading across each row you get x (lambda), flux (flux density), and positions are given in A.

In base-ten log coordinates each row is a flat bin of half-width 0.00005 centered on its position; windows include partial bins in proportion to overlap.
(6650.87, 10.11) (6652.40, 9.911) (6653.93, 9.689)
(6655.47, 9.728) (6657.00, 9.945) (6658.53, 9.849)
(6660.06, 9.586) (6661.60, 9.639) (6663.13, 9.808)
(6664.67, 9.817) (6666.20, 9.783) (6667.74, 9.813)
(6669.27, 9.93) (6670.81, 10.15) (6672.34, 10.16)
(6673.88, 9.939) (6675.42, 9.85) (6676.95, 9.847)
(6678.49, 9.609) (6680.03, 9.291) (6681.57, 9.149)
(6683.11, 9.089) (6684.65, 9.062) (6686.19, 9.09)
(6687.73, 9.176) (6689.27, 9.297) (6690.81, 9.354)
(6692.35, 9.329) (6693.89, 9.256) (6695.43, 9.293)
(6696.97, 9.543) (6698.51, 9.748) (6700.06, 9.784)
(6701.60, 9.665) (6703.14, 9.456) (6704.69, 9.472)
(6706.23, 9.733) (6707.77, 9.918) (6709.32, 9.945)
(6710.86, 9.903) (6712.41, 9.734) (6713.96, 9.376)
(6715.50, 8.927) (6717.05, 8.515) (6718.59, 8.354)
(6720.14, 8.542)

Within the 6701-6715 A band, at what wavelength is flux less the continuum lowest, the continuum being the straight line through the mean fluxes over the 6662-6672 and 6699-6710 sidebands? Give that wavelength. 6713.96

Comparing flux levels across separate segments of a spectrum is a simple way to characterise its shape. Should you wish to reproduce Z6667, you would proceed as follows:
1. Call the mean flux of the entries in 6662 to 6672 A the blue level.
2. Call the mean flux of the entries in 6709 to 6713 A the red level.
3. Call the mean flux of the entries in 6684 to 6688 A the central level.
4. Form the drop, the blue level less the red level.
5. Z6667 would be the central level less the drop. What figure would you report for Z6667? 9.1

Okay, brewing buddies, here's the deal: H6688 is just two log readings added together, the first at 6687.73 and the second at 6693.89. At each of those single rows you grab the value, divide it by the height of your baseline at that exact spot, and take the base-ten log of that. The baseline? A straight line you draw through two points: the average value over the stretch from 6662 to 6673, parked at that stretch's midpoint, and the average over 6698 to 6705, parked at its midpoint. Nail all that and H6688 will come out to -0.046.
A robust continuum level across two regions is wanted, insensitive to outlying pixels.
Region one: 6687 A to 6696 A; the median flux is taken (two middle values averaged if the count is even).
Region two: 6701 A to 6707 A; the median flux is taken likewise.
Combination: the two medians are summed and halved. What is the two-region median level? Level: 9.4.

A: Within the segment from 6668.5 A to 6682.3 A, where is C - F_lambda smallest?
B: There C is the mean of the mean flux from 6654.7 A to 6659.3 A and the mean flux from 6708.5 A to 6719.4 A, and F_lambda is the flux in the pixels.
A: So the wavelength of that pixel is 6672.34 A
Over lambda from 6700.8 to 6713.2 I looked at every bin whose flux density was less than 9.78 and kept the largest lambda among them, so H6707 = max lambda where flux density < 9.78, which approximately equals 6712.41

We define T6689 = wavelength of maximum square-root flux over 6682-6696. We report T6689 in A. 6690.81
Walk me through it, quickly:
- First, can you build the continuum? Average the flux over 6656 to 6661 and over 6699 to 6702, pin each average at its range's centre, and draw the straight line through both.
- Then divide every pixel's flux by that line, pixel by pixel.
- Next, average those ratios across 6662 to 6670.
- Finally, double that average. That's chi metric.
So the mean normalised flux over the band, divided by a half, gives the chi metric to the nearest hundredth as 2.01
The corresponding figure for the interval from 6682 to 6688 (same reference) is 1.87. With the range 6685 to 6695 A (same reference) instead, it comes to 1.90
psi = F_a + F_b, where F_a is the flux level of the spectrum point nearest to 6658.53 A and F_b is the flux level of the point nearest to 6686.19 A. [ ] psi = 18.9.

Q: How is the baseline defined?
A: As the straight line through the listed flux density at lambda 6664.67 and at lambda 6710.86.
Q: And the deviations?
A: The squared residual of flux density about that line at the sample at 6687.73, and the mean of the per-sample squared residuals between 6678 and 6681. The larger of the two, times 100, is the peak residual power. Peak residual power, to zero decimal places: 47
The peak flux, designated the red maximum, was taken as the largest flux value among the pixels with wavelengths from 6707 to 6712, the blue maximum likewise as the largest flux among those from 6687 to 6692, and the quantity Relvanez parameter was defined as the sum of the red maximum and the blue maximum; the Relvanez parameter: 19.3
